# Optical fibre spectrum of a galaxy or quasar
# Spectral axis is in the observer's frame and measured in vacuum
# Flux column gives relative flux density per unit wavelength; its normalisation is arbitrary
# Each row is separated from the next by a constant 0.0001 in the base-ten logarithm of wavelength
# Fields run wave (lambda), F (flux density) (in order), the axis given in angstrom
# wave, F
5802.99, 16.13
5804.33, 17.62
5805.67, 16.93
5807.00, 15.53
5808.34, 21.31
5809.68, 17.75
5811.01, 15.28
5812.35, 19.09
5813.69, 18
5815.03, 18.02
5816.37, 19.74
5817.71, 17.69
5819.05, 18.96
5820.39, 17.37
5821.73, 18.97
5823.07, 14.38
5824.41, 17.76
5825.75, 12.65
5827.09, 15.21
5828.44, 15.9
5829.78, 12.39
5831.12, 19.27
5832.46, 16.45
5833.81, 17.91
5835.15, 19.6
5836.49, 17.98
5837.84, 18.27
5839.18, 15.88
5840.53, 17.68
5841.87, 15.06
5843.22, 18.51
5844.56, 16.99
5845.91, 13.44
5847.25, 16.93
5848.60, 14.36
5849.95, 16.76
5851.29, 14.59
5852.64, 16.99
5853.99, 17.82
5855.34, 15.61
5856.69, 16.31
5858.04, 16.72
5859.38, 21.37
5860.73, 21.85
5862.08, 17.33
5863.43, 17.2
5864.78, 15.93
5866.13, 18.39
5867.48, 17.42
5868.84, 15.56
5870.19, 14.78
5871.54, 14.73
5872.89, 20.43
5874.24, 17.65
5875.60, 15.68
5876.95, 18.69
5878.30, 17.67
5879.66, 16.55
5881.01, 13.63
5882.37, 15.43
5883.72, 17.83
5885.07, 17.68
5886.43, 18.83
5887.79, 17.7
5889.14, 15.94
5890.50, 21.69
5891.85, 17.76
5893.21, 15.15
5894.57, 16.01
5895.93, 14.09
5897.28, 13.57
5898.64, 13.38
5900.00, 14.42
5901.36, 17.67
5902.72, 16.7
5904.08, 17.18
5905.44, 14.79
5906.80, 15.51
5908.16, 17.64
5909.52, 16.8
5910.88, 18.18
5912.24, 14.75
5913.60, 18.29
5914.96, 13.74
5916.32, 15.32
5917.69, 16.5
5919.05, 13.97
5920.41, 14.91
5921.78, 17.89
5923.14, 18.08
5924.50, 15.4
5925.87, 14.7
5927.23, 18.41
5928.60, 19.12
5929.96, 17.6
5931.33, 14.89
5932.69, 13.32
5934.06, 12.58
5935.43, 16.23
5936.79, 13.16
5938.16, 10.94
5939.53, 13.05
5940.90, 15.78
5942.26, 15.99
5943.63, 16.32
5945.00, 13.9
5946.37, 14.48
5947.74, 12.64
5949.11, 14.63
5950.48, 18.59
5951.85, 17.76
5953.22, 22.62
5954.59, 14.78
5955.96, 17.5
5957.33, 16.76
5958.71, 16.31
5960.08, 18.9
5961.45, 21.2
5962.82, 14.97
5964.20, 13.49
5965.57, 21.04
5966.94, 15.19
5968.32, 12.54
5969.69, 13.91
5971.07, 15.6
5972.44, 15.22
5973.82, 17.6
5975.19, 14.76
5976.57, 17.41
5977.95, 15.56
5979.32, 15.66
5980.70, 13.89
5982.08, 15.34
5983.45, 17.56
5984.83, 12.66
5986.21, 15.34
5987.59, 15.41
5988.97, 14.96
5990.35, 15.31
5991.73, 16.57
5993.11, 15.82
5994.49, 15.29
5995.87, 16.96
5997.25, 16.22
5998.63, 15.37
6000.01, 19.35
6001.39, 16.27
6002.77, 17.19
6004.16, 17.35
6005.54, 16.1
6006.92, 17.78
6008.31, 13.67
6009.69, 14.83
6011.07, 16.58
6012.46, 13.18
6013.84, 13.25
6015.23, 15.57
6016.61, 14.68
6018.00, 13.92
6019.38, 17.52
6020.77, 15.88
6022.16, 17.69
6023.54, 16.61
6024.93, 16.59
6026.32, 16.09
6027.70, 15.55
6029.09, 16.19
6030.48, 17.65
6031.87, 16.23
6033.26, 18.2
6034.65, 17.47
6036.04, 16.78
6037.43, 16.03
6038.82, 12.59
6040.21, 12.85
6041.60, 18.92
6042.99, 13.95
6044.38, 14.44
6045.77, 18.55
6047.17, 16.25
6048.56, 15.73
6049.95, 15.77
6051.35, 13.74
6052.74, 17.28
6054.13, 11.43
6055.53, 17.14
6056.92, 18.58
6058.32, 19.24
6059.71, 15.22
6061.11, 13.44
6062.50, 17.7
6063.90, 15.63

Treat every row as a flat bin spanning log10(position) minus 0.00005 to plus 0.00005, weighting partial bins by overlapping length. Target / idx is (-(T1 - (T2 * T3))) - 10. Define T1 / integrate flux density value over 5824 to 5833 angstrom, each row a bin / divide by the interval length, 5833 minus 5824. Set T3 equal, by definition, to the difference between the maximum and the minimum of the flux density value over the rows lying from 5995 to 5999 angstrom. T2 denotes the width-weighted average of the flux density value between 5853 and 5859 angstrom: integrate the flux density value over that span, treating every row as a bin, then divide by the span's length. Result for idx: 1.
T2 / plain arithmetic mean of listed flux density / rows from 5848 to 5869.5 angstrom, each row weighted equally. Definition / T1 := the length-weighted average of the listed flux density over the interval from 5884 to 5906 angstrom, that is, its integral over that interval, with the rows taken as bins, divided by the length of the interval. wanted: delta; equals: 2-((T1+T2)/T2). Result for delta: 0.04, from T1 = 16.4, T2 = 17.1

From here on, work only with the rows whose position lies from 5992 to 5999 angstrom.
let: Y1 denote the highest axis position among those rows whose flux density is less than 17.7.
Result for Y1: 5998.63 angstrom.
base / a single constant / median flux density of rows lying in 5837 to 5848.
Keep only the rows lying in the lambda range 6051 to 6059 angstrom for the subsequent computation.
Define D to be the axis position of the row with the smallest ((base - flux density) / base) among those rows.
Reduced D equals 6058.32 angstrom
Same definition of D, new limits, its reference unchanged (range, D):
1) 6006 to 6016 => 6006.92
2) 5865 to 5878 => 5872.89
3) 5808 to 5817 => 5808.34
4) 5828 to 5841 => 5835.15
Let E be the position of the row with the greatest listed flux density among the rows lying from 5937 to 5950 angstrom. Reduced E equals 5943.63 angstrom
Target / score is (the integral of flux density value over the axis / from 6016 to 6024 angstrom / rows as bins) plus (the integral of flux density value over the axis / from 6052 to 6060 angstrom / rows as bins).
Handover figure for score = 261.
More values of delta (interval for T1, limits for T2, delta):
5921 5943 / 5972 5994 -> 0.01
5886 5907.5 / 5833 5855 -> 0.03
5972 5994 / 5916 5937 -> 0.01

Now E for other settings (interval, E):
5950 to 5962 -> 5953.22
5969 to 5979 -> 5973.82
